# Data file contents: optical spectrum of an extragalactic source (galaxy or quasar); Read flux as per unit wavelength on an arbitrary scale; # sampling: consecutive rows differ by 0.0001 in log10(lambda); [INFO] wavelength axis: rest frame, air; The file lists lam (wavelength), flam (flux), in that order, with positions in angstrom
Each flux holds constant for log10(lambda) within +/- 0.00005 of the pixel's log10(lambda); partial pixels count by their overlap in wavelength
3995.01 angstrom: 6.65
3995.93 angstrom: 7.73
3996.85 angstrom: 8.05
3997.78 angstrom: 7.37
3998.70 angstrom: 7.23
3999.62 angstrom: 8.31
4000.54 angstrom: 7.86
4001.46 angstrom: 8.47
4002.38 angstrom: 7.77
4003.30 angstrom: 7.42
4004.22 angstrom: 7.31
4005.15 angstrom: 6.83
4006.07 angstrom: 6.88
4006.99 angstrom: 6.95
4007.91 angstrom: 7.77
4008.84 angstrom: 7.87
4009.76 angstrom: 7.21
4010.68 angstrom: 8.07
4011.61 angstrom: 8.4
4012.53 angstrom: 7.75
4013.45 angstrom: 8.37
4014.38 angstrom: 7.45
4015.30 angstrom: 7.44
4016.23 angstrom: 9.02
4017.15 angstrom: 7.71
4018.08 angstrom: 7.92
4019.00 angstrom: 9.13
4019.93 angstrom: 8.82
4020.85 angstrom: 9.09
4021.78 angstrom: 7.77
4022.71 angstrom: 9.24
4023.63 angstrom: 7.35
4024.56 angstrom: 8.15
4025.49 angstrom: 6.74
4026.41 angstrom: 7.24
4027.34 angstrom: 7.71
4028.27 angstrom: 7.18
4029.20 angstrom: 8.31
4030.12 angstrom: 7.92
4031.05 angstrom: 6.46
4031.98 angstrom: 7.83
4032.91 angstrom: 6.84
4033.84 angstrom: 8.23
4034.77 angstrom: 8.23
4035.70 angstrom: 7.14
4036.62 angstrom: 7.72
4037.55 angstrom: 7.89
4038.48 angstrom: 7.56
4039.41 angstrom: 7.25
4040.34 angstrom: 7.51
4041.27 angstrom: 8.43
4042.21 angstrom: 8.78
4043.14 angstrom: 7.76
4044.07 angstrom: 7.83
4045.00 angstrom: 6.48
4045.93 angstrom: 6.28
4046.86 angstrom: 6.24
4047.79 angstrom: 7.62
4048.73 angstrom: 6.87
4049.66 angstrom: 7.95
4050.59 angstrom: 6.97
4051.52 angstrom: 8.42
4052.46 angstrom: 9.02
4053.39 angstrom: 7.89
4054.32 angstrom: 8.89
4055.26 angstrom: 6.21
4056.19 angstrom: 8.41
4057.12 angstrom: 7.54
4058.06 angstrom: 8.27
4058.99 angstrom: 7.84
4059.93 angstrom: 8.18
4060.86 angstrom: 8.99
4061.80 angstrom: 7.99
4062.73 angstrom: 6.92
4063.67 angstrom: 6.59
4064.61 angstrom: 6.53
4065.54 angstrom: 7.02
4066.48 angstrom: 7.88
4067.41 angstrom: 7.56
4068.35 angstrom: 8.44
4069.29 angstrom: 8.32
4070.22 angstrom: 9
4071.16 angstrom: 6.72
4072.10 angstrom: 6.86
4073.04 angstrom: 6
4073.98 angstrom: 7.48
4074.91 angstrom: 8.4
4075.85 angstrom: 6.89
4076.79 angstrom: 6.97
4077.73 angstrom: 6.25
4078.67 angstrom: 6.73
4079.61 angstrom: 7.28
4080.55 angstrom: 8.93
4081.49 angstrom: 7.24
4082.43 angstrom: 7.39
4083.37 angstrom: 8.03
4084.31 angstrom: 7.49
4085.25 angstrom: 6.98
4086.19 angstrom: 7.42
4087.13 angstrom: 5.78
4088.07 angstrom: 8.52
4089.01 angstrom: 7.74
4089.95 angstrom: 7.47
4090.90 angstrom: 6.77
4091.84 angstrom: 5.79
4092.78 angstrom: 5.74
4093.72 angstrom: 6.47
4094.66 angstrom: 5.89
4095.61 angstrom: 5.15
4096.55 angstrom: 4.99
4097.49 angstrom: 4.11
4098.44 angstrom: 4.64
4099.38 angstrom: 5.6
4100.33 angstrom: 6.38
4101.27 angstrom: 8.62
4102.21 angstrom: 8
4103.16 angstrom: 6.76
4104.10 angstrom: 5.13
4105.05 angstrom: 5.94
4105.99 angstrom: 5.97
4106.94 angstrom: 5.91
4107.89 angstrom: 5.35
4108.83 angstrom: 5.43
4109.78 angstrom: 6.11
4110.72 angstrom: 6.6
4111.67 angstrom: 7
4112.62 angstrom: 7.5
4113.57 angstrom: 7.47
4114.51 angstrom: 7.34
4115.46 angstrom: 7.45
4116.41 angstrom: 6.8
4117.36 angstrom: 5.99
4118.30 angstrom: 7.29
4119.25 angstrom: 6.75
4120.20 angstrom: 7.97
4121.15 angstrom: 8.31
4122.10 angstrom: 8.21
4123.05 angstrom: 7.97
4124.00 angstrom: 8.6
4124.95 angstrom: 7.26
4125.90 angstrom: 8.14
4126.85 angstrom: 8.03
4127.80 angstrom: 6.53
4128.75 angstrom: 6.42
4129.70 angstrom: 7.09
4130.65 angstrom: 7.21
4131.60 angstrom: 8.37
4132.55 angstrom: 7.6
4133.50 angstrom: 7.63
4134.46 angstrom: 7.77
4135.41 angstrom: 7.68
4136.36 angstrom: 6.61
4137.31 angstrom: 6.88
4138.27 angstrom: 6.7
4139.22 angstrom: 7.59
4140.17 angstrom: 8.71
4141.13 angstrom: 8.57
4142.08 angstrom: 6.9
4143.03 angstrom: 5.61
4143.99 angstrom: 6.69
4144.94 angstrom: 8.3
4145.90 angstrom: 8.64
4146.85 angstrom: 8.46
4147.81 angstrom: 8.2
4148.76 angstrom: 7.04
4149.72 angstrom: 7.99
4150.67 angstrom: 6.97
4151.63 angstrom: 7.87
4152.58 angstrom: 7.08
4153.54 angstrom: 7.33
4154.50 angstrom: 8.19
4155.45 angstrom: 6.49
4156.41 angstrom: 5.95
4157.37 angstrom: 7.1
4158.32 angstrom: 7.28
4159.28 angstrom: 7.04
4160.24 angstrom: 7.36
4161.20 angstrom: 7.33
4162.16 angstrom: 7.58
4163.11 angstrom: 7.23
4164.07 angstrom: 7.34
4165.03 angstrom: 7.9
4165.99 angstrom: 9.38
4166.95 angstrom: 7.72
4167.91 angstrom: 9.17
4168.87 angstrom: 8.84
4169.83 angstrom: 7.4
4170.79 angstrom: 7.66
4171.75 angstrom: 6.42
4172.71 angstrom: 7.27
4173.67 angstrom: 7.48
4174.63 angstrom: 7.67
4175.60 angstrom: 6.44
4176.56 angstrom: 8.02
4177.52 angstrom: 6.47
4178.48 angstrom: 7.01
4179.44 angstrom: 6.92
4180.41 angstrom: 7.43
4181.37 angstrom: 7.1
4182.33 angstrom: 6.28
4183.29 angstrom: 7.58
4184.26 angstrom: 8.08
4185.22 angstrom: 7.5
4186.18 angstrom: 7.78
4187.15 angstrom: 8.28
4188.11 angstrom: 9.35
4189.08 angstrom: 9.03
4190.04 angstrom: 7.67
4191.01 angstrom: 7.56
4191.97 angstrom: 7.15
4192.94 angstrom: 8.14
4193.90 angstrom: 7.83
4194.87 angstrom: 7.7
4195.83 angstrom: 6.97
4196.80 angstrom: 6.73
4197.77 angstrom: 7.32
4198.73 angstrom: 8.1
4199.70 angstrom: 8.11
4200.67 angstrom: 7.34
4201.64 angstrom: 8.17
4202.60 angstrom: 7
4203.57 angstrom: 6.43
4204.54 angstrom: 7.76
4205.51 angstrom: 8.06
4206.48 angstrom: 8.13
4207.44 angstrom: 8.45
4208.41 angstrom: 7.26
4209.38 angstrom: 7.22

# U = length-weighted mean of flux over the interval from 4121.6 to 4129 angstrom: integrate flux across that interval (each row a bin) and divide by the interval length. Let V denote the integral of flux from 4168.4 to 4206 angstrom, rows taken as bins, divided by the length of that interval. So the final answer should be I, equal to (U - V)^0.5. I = 0.38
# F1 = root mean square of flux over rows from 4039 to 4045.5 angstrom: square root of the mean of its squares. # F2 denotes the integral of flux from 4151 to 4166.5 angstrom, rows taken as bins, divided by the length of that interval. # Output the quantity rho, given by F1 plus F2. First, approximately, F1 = 7.75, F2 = 7.40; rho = 15.2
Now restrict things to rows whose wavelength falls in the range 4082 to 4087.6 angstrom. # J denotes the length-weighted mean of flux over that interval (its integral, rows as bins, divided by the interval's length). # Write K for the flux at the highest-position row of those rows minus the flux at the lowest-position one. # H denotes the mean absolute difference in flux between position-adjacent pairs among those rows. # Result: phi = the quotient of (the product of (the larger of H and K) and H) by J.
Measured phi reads 0.079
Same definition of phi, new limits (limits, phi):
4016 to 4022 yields 0.070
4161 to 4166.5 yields 0.144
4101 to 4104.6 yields 0.192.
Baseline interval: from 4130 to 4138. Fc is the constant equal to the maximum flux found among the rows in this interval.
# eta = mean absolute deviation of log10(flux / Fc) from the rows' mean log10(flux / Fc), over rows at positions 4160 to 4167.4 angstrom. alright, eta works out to 0.024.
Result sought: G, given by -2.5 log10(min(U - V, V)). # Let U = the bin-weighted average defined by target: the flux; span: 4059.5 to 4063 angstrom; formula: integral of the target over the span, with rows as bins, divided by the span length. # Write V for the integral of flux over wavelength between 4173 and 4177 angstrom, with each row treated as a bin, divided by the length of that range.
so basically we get 0.4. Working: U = 8.09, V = 7.38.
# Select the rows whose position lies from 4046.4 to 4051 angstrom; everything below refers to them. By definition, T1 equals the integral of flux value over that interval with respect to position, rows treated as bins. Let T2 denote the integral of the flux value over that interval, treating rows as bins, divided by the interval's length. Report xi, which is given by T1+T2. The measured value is 40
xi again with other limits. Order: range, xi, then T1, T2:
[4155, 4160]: 41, 34.0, 6.8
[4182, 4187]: 45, 37.7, 7.5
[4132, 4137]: 45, 37.3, 7.5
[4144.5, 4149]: 45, 36.8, 8.2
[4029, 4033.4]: 40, 32.7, 7.4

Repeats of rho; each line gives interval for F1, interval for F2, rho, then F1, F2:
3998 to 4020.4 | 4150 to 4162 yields 15.0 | 7.86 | 7.19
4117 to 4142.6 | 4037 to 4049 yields 15.0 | 7.55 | 7.43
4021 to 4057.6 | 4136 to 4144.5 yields 14.8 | 7.68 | 7.15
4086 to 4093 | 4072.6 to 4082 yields 14.2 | 6.97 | 7.22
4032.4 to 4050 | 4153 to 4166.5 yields 14.9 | 7.54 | 7.39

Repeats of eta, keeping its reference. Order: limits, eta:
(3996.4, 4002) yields 0.022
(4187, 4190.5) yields 0.031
